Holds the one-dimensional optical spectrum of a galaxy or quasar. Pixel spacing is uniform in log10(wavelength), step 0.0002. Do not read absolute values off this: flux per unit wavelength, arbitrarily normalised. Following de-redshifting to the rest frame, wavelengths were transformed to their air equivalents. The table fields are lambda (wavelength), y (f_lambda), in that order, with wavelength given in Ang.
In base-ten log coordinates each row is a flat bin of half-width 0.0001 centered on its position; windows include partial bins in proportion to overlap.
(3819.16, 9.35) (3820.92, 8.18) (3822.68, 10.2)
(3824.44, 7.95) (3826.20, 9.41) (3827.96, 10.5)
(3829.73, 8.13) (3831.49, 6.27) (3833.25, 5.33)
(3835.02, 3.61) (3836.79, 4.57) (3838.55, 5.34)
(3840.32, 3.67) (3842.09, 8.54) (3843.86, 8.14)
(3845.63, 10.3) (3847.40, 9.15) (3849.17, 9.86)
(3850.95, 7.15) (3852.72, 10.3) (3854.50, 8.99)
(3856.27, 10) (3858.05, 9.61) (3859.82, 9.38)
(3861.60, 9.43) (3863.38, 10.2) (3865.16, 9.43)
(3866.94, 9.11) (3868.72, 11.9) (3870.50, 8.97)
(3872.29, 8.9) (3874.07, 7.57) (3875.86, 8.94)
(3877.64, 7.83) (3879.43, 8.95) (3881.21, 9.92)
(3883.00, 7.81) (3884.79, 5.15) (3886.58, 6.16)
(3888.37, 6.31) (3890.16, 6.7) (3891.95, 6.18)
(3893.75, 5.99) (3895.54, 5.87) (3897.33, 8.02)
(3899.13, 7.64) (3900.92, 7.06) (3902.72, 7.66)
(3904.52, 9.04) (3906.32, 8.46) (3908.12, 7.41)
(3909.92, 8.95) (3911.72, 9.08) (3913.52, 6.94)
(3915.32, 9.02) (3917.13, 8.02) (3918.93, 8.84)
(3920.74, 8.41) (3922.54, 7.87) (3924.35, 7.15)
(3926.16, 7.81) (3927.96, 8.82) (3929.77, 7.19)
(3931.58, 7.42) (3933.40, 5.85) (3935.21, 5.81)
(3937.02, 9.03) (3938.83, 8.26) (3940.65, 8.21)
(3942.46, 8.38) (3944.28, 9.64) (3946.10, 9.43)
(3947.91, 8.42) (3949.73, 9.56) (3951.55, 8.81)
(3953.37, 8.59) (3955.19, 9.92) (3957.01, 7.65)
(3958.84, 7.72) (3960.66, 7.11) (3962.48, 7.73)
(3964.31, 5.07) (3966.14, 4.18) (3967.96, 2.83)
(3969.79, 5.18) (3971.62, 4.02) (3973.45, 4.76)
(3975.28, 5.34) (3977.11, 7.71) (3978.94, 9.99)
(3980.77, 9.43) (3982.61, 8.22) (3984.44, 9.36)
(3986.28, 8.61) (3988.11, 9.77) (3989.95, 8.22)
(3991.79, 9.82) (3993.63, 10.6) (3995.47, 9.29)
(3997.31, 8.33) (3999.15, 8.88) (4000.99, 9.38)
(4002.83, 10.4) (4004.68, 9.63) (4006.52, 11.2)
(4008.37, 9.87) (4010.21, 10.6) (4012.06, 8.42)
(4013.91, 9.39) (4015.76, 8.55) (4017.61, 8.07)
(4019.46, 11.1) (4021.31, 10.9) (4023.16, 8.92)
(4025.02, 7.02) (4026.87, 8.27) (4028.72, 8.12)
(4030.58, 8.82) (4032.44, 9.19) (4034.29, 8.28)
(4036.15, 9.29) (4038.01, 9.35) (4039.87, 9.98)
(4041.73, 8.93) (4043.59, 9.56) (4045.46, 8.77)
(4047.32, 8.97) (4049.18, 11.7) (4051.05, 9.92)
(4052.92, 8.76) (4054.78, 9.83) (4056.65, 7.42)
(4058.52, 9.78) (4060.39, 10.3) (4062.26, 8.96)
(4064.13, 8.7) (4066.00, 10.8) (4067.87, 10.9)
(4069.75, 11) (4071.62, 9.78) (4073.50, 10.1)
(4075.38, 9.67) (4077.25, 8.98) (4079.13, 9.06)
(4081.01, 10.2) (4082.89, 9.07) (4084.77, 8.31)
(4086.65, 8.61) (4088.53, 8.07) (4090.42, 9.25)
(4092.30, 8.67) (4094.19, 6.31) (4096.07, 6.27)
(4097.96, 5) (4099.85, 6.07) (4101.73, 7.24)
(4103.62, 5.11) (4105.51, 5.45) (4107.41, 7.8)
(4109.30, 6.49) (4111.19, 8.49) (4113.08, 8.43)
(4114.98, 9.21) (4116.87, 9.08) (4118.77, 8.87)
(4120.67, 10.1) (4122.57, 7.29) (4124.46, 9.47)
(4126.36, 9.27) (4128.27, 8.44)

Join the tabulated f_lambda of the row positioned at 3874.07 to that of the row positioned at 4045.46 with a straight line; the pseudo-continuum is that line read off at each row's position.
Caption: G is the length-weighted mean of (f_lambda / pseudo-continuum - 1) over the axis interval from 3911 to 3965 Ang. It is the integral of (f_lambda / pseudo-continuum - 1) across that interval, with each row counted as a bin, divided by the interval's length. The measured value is 0.01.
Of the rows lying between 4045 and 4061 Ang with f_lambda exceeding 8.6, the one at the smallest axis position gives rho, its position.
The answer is 4045.46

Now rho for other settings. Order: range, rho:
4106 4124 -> 4114.98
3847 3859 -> 3847.40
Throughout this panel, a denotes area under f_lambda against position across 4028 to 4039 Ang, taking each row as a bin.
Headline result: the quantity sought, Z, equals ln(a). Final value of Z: 4.6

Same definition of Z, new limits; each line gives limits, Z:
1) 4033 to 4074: 6.0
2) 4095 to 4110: 4.5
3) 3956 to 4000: 5.8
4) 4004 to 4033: 5.6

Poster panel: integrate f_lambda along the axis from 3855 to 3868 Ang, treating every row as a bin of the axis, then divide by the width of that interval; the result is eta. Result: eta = 9.6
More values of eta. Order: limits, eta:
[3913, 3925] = 8.1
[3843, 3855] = 9.1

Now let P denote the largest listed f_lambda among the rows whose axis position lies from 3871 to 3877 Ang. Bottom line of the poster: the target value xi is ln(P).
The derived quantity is 2.19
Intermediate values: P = 8.94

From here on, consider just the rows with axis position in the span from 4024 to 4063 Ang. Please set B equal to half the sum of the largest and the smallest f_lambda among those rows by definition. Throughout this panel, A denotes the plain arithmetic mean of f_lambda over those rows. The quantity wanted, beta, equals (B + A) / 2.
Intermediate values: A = 9.1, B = 9.4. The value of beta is 9.2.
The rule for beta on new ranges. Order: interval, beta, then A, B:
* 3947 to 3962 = 8.5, 8.5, 8.5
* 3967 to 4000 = 7.3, 7.8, 6.7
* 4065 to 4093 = 9.5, 9.5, 9.5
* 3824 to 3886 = 8.0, 8.3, 7.8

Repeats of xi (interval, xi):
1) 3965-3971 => 1.64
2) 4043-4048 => 2.26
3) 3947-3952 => 2.26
